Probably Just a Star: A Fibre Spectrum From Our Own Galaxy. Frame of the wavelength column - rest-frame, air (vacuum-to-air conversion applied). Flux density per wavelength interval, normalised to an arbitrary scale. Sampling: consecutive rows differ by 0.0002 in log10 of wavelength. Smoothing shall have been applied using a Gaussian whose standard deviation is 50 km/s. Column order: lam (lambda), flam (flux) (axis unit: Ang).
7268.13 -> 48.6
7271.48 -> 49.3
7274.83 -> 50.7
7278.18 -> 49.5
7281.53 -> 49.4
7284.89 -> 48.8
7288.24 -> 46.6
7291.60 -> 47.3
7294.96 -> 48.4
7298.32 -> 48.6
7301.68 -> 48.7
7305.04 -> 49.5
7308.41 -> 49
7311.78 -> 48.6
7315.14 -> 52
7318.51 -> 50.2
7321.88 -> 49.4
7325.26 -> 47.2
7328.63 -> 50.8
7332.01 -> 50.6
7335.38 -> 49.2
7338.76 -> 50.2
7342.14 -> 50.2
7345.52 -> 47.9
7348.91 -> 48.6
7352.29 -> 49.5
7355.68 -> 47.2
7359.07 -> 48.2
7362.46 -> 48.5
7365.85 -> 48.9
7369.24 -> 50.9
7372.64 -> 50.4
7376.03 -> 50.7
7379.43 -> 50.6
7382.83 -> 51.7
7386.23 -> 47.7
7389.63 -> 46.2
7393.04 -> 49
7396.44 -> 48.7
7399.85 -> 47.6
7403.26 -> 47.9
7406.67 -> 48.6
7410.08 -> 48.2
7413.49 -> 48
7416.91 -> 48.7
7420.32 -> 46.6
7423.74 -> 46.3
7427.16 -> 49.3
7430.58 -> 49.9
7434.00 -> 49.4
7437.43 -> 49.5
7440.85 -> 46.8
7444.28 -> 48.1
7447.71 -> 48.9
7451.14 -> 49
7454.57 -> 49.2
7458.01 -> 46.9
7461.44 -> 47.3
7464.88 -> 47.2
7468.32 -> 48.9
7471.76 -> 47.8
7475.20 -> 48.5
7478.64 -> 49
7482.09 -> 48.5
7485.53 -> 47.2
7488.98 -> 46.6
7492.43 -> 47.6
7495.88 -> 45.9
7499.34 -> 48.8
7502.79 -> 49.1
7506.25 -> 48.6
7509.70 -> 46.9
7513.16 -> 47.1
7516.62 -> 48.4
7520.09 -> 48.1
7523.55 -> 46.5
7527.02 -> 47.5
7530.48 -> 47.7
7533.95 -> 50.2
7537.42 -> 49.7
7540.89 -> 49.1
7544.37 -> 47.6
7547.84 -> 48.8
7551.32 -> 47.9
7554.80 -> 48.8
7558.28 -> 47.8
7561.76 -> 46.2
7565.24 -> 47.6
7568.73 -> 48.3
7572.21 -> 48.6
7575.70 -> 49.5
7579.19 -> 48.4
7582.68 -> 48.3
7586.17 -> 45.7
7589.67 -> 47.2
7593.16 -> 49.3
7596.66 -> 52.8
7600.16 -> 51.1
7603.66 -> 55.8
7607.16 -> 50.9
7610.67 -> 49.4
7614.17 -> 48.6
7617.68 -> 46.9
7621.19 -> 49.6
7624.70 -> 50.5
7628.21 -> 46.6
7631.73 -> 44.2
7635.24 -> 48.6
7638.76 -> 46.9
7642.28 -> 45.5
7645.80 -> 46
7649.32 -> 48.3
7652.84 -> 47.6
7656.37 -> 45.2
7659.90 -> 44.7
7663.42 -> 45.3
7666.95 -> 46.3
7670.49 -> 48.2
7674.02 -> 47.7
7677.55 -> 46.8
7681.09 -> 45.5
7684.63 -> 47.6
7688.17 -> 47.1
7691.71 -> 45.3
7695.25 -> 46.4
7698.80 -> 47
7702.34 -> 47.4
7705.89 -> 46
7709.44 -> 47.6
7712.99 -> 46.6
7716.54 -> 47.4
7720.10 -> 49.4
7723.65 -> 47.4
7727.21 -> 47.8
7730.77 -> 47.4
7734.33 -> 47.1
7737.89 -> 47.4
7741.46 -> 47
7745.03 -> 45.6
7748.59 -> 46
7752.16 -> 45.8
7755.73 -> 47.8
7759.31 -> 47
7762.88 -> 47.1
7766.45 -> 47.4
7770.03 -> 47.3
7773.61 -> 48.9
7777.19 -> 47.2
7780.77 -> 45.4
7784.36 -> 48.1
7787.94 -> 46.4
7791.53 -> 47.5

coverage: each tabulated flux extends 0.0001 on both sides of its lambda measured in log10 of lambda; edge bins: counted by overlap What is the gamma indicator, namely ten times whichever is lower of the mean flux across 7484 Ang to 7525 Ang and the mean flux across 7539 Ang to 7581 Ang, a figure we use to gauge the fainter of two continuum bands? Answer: 476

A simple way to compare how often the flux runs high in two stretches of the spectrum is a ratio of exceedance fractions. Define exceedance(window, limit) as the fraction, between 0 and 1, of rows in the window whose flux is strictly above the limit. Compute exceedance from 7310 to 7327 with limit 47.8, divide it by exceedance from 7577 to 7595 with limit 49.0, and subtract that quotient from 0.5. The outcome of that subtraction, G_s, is -3.5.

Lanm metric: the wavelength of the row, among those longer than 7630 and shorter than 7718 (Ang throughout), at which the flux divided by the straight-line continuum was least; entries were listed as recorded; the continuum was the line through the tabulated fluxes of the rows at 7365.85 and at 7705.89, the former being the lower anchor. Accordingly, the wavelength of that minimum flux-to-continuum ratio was 7631.73 Ang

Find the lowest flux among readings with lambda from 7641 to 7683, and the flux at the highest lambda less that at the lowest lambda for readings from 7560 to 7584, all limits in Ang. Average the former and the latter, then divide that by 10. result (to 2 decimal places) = 2.34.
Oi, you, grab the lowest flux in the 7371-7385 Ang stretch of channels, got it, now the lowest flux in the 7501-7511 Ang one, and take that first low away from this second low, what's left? -3.5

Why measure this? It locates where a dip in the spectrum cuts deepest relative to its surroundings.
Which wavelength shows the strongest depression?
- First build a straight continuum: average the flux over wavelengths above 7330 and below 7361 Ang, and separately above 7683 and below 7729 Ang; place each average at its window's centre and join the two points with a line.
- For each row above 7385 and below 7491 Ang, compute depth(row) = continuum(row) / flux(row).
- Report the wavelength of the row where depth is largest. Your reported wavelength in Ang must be 7389.63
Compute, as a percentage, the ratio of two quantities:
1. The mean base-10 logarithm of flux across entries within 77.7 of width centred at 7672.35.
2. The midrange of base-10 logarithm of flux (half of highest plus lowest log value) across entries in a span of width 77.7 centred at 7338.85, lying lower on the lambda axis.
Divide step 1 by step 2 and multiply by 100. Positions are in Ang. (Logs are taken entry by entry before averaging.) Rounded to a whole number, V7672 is 98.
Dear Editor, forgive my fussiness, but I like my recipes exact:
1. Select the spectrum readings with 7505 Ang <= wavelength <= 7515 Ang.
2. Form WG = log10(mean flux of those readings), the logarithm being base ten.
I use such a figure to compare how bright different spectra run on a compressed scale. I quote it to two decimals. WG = 1.68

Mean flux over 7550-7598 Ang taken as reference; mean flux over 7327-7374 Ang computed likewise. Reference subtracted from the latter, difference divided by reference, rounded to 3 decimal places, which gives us 0.022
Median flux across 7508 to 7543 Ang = 47.9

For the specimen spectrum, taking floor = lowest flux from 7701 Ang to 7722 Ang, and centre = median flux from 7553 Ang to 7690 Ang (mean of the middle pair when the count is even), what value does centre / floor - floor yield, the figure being -45.0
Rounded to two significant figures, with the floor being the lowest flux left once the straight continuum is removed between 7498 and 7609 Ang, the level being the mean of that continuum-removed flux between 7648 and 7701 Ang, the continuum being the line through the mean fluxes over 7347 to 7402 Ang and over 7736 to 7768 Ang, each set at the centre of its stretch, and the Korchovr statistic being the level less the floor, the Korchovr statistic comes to 1.4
